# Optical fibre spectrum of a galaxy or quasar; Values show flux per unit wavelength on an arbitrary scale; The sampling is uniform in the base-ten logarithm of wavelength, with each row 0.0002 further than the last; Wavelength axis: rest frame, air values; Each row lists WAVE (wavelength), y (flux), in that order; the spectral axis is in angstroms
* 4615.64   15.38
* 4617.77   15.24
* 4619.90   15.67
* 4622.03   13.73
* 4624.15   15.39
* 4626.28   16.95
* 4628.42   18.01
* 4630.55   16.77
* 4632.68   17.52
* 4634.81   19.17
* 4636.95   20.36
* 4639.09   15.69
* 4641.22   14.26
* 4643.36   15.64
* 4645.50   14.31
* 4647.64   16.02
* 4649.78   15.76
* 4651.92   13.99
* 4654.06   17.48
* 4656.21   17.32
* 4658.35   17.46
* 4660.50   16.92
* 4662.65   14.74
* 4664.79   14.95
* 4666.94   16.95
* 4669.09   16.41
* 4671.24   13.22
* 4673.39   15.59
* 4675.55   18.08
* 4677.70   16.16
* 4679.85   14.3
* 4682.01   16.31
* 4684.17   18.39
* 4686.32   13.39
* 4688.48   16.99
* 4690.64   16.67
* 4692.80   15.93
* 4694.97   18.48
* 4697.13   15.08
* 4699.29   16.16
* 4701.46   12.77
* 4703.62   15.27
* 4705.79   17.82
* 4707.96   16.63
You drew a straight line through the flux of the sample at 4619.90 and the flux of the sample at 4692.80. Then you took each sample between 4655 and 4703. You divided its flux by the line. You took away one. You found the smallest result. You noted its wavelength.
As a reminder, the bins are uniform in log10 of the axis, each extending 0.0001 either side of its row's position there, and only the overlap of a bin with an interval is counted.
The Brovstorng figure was 4701.46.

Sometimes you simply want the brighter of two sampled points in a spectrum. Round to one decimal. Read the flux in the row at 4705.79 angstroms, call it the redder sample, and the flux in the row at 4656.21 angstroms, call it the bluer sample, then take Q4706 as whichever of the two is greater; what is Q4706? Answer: 17.8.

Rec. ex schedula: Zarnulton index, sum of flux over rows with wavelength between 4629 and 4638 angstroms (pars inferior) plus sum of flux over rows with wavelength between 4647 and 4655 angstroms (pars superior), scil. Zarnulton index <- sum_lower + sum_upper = 137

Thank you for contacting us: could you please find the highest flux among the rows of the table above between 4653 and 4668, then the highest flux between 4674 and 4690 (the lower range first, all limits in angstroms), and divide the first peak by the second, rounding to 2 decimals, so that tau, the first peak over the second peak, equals 0.95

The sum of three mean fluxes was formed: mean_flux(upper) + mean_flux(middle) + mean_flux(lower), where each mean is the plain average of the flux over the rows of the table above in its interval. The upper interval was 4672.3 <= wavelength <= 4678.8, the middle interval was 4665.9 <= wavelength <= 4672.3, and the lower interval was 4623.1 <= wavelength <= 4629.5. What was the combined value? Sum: 48.9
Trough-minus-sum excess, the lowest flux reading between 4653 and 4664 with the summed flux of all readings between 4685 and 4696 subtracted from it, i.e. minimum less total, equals -66.7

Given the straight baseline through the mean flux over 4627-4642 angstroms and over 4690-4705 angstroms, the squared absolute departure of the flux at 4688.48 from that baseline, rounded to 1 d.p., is 1.0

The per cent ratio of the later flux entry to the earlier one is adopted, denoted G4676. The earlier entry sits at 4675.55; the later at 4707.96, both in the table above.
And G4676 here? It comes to 92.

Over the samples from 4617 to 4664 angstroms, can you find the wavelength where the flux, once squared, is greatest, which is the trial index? 4636.95 angstroms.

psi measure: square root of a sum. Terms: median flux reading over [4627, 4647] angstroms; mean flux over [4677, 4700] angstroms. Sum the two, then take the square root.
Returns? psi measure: 5.74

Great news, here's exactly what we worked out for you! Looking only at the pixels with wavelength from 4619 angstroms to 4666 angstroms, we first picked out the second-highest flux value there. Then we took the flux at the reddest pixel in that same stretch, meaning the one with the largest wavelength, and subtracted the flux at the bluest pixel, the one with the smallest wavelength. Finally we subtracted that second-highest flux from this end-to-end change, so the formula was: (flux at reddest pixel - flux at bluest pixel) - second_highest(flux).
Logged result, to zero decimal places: -20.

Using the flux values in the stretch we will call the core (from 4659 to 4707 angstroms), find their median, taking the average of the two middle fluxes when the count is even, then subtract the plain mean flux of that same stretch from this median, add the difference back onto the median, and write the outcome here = 16.4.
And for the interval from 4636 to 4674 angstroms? 15.5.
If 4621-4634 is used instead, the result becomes 17.3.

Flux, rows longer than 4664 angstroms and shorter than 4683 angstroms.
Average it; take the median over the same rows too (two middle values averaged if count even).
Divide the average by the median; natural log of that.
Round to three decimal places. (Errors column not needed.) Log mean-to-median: -0.024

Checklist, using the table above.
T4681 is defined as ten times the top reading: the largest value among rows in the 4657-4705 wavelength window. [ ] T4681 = 185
